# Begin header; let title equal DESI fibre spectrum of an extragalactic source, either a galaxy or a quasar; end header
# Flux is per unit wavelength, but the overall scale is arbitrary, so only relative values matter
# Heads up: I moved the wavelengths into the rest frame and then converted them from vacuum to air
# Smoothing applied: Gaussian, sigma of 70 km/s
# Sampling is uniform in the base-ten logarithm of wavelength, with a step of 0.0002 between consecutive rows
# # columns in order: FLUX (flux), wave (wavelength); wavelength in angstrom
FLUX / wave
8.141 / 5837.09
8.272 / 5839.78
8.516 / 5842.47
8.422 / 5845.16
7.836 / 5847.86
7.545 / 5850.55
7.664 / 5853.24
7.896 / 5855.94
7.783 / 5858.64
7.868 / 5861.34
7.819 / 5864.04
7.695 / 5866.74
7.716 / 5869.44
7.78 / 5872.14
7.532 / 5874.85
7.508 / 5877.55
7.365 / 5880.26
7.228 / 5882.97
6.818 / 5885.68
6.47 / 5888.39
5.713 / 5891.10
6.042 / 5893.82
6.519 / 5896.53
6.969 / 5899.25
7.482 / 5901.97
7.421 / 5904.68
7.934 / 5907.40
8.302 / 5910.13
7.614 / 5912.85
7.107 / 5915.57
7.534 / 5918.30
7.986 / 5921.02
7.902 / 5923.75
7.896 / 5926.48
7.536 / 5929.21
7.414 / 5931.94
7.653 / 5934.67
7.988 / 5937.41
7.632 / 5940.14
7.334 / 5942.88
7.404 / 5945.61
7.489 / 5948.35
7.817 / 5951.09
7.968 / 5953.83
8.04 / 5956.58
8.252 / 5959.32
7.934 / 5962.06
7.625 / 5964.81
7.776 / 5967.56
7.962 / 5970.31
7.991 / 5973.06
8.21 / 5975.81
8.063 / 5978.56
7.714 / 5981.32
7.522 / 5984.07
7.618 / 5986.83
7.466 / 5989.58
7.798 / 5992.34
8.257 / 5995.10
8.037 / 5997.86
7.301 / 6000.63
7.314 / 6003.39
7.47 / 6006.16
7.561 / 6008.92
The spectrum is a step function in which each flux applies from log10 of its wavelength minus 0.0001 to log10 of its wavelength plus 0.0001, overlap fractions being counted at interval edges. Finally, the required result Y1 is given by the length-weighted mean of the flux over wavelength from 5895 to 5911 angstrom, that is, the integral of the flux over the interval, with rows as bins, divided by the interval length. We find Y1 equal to 7.40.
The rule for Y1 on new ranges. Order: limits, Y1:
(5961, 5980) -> 7.93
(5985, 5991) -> 7.55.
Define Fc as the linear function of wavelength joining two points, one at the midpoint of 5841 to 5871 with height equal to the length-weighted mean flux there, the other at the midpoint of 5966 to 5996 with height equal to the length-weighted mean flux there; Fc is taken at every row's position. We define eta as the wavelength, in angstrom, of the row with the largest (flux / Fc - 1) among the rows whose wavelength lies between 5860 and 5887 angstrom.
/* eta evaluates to 5861.34 angstrom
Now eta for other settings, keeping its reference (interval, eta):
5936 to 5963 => 5959.32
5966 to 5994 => 5975.81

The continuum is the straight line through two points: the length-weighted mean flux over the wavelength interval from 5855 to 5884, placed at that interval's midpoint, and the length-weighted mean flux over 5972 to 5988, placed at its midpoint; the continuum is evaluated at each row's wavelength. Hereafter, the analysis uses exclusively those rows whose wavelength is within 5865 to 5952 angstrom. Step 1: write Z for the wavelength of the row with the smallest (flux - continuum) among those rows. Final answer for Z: 5891.10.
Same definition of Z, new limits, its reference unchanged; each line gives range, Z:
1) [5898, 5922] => 5899.25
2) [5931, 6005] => 6000.63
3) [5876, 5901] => 5891.10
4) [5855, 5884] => 5882.97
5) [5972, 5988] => 5984.07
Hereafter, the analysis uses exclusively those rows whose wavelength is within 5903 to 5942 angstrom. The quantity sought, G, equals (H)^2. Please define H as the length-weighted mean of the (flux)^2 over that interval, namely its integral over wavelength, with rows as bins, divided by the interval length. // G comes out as 3529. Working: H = 59.4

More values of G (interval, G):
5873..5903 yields 2280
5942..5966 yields 3662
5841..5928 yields 3202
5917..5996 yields 3678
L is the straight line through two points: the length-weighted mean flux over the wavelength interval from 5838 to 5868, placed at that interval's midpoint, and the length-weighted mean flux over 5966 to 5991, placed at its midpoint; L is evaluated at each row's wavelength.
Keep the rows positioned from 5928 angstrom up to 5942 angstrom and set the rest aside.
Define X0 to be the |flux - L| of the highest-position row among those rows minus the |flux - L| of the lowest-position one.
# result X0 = -0.11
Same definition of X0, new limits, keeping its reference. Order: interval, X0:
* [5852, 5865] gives -0.17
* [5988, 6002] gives 0.15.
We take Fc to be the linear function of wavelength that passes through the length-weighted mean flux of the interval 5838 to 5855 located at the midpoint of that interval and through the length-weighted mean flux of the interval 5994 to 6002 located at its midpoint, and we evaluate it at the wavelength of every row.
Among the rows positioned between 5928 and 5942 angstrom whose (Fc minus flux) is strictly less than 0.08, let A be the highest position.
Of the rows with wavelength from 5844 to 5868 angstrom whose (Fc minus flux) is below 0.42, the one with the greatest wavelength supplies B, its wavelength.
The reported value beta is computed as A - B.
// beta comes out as 70.7 angstrom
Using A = 5937.41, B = 5866.74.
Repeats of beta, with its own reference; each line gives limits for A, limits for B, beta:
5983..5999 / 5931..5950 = 57.7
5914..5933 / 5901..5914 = 13.6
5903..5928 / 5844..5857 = 70.5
